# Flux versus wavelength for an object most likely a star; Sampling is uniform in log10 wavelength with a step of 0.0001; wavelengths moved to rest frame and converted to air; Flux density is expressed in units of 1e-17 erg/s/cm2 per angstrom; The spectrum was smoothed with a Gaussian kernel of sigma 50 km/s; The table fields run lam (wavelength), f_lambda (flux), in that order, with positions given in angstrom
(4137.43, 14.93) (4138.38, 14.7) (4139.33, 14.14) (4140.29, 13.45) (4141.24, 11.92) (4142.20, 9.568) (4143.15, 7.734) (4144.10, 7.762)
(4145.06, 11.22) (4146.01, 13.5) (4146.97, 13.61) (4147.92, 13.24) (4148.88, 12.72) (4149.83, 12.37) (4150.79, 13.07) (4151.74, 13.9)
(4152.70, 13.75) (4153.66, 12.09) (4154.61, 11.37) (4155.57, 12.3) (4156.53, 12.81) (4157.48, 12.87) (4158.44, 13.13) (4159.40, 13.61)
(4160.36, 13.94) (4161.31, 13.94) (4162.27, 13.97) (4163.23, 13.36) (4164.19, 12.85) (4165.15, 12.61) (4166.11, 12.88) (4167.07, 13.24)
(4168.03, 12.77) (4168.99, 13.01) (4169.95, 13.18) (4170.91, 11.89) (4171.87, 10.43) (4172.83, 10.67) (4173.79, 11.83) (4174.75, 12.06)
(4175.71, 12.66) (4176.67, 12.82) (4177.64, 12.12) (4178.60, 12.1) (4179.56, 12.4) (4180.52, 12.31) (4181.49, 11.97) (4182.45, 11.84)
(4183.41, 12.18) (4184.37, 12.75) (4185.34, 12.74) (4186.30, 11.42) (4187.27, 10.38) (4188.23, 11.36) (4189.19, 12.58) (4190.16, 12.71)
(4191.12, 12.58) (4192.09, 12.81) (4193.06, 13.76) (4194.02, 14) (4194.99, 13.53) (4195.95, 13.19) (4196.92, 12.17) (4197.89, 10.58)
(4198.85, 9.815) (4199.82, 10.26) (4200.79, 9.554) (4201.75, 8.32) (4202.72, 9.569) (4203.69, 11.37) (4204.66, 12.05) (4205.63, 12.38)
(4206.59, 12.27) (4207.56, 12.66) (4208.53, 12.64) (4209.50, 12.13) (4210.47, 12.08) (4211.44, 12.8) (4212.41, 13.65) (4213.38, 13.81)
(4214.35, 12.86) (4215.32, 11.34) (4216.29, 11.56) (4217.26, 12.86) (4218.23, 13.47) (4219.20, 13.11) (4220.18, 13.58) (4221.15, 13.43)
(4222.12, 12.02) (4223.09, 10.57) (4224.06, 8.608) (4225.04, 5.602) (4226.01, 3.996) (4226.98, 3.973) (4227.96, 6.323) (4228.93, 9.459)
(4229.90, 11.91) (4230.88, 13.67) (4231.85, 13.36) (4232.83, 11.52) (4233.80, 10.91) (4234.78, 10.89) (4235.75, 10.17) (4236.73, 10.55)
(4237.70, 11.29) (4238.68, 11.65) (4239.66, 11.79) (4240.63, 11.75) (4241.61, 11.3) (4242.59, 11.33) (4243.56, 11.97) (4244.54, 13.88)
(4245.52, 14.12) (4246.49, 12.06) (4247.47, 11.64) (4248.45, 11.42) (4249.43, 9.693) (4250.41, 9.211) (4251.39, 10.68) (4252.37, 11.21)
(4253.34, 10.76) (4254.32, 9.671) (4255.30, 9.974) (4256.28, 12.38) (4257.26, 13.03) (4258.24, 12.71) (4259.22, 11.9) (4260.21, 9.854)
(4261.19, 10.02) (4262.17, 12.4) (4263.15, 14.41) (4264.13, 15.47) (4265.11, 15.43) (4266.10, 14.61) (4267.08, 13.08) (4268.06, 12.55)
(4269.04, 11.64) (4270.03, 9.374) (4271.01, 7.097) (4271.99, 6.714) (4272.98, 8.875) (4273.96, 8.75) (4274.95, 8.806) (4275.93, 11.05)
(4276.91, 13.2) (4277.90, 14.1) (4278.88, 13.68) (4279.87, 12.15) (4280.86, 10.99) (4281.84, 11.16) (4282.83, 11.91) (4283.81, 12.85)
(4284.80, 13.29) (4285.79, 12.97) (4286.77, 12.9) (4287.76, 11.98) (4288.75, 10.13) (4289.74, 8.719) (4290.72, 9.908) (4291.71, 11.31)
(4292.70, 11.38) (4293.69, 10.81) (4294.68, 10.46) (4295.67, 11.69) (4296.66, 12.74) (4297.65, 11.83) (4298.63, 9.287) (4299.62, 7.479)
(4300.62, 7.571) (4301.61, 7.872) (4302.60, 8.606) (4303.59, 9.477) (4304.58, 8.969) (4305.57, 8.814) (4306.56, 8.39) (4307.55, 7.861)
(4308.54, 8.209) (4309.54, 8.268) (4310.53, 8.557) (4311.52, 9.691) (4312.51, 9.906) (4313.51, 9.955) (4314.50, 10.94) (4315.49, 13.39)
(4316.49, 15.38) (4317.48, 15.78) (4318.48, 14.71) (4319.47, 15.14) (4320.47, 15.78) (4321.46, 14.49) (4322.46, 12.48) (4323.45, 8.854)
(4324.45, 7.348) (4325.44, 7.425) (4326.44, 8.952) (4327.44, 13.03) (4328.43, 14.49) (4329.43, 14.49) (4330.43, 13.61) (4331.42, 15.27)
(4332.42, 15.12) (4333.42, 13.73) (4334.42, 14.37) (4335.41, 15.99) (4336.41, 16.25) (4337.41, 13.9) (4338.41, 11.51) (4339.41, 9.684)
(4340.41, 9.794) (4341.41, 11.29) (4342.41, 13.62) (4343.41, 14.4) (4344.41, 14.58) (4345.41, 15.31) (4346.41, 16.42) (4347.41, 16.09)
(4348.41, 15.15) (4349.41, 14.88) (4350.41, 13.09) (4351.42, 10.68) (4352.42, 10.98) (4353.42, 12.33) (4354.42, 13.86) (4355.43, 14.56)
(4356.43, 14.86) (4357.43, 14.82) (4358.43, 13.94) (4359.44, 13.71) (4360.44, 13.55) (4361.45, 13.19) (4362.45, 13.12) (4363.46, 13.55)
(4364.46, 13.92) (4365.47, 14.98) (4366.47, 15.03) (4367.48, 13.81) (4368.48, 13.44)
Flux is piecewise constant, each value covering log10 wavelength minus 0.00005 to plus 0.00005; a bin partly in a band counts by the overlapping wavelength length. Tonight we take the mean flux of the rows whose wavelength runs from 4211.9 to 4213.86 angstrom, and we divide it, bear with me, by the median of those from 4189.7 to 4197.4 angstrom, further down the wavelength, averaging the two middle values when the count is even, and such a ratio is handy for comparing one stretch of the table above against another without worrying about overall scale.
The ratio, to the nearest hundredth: 1.06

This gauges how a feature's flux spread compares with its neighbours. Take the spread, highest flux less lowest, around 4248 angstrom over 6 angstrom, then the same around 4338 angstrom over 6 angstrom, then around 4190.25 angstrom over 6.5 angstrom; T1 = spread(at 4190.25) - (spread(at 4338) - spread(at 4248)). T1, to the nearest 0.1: 1.7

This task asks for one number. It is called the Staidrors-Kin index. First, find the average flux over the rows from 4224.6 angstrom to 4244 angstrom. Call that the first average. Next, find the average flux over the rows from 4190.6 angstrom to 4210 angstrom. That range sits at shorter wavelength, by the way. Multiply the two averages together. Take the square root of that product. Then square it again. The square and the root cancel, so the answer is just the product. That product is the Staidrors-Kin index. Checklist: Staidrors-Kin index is 120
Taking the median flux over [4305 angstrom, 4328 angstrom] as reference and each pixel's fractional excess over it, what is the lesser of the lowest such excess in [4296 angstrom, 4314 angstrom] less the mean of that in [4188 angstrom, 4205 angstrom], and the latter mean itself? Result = -0.42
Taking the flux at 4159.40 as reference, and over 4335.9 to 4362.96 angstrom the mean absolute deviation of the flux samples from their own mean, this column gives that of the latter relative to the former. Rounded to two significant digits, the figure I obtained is 0.11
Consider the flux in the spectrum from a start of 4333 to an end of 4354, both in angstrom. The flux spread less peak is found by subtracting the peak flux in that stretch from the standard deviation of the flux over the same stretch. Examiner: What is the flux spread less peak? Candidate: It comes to -14.3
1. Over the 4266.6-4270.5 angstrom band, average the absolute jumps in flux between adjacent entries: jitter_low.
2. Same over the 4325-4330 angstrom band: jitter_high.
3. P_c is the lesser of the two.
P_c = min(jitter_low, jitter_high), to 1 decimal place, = 1.2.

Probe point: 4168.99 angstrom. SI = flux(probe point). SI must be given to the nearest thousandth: 13.010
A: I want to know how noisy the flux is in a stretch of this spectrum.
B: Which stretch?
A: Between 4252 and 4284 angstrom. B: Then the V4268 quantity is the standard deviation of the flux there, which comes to 2.2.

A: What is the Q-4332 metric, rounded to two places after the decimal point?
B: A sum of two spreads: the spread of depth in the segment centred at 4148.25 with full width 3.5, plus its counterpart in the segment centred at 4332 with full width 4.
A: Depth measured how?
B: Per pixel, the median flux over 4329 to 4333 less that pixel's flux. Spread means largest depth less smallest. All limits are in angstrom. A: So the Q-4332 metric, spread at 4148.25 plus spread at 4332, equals 2.90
